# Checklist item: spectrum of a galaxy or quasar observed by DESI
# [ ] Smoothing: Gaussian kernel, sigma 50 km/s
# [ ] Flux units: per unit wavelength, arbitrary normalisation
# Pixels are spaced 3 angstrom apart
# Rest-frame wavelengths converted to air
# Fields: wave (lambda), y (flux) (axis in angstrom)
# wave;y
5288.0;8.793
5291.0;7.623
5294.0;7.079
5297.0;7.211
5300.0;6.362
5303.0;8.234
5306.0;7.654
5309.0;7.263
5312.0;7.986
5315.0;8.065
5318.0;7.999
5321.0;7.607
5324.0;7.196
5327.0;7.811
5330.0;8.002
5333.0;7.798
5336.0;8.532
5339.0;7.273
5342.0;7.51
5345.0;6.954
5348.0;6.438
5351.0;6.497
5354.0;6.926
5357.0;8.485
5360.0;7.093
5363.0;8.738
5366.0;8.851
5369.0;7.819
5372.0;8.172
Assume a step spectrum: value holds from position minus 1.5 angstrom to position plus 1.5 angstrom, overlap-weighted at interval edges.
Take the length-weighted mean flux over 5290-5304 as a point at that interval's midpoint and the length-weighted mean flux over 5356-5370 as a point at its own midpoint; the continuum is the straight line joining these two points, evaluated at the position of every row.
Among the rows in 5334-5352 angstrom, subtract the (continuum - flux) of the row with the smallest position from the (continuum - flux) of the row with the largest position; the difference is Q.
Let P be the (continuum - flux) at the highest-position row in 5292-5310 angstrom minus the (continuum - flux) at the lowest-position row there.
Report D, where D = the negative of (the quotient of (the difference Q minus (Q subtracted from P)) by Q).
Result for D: -2.0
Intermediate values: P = 0.0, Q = 2.2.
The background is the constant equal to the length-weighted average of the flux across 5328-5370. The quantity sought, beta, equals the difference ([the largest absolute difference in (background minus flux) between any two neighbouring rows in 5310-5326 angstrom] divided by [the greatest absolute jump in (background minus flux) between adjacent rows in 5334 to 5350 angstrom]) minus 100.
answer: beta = -99.7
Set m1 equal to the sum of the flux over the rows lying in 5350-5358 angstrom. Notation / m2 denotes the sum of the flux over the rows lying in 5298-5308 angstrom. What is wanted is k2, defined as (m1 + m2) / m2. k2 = 1.985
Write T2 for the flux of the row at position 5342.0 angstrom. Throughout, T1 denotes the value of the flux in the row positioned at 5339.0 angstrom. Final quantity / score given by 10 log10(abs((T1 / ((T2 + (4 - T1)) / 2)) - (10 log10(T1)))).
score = 7.15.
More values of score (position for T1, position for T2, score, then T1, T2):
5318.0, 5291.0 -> 6.64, 7.999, 7.623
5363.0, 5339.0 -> 4.01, 8.738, 7.273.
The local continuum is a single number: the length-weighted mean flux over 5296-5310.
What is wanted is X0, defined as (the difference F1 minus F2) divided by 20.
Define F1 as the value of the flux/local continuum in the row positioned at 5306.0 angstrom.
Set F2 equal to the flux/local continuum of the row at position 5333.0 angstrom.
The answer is -0.0010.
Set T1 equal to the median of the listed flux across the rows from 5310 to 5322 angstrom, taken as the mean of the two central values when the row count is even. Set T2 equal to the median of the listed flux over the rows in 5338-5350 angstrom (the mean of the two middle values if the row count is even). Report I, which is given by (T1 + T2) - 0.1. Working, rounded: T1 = 8.0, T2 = 7.1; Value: 15.0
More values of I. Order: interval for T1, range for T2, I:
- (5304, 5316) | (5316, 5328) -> 15.4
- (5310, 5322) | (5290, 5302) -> 15.0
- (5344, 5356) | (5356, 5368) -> 15.2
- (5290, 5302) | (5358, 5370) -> 15.3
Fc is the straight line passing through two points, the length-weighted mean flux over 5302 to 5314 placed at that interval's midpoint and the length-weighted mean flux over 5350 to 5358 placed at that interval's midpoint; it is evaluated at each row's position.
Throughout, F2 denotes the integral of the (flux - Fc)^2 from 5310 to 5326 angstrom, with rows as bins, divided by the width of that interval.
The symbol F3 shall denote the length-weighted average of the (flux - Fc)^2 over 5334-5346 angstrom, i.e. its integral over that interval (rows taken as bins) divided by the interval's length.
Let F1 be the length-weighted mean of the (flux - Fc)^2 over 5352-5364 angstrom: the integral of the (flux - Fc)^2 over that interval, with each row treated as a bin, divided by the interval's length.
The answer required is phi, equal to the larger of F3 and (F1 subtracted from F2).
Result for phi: 0.33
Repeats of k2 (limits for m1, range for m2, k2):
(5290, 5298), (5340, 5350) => 2.048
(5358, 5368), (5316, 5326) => 2.082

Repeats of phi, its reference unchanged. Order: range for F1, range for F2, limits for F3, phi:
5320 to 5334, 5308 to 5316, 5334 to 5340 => 0.58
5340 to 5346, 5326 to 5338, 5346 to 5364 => 0.87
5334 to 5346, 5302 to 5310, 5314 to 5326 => 0.10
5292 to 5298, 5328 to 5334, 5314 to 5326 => 0.10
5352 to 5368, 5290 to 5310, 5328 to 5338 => 0.43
